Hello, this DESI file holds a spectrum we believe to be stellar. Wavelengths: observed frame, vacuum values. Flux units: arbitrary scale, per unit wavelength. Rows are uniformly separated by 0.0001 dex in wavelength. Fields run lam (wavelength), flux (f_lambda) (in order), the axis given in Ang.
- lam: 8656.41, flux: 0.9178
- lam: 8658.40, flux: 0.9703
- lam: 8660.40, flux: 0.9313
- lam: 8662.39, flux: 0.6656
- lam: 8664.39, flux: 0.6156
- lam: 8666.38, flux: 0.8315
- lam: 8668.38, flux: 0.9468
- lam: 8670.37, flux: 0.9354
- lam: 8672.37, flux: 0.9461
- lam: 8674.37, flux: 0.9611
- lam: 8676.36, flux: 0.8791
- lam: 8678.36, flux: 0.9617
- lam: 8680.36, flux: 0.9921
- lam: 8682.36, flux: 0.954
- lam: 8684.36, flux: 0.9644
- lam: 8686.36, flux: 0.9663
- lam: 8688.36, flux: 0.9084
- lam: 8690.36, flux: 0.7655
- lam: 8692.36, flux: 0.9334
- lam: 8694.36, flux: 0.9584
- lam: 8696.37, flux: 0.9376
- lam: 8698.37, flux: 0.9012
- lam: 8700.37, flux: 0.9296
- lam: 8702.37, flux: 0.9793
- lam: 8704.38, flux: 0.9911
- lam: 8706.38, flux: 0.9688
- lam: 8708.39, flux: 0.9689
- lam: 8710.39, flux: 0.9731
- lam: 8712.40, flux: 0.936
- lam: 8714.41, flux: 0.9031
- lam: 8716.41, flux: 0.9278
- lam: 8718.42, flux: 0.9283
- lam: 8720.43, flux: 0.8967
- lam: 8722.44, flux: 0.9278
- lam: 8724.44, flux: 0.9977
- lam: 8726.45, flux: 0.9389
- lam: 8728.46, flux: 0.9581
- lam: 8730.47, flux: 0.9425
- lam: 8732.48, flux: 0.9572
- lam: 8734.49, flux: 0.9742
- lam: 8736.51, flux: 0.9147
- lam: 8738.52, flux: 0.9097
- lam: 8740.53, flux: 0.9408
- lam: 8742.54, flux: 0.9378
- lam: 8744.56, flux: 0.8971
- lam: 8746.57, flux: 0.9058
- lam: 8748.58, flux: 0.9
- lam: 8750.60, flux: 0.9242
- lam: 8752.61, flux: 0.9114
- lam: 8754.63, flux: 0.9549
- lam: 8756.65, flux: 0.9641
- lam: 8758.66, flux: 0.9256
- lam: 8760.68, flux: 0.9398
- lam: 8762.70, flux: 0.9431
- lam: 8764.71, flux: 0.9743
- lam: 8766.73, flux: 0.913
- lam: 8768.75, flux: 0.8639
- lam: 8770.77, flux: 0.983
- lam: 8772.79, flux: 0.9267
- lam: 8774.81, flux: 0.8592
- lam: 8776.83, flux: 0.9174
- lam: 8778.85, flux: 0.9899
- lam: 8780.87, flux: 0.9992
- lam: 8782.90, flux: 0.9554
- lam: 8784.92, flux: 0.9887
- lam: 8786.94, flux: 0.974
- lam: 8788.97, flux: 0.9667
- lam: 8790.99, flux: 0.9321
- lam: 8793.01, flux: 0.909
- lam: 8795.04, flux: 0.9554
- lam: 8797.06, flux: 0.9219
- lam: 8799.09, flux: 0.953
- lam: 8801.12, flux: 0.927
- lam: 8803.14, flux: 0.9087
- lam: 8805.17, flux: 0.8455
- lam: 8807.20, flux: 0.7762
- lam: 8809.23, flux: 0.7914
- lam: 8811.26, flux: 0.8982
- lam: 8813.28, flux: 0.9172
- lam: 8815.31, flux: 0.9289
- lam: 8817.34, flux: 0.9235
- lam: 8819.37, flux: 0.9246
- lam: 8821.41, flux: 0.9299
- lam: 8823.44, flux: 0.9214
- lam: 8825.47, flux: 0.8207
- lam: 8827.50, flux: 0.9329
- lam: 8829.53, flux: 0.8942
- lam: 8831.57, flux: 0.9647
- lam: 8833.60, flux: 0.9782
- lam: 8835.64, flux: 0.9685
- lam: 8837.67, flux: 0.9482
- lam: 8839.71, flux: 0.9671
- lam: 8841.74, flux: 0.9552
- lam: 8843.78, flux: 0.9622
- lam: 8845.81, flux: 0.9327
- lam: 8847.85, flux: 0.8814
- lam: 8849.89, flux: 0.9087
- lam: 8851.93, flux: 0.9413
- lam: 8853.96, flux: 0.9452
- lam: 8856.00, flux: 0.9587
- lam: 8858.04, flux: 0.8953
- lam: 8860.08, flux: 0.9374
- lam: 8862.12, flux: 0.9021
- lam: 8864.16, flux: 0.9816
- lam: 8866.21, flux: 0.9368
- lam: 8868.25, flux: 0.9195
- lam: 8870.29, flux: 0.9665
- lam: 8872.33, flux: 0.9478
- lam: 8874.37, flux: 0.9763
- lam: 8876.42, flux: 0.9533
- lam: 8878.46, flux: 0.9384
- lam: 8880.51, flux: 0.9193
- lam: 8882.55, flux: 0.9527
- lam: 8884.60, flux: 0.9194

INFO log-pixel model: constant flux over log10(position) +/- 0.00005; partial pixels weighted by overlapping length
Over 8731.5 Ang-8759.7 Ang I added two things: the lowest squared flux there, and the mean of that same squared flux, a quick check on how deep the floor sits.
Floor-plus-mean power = 1.67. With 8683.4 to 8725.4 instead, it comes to 1.47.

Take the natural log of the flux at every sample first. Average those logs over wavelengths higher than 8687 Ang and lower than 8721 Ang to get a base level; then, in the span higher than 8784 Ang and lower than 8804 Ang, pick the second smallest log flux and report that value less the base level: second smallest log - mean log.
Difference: -0.02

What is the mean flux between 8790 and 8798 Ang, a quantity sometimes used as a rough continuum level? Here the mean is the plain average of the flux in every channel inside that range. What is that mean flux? 0.930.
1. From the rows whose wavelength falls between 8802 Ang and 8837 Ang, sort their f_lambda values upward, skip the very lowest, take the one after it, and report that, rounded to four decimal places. 0.7914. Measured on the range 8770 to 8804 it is 0.9087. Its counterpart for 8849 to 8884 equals 0.9021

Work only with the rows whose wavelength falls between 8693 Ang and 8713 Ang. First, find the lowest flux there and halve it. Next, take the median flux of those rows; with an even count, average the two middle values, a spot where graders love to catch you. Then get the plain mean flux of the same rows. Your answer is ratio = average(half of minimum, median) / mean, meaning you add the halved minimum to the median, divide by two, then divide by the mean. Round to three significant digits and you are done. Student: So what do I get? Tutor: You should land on 0.741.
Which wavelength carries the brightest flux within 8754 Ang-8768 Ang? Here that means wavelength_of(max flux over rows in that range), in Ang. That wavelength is 8764.71 Ang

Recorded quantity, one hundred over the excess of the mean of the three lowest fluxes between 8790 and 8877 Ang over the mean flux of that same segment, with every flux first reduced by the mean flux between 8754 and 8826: -781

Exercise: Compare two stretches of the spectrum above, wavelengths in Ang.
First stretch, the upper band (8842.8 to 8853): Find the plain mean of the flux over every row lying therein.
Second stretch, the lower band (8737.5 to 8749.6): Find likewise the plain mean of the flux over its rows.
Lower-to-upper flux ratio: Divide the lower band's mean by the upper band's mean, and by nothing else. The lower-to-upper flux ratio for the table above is 0.99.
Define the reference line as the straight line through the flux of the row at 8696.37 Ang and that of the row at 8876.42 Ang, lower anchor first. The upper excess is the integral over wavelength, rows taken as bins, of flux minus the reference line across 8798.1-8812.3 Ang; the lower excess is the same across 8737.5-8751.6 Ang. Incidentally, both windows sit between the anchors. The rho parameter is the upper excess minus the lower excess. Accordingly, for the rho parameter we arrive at -0.7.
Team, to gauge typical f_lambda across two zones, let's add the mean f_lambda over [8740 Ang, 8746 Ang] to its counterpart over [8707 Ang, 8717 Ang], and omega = 1.87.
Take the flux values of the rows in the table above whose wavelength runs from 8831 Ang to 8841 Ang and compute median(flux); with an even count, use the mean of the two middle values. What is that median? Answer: 0.967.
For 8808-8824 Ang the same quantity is 0.922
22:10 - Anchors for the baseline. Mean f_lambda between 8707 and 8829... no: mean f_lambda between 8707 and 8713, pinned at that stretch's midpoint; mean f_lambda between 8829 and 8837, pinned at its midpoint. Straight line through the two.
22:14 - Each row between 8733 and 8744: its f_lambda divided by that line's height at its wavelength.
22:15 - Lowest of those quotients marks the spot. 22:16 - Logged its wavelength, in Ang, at 8738.52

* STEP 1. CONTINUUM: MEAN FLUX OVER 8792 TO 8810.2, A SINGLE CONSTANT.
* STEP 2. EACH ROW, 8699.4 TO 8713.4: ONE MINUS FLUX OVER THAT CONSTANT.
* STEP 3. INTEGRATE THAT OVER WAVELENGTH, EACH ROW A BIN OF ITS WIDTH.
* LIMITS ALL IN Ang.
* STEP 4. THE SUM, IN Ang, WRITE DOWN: -1.21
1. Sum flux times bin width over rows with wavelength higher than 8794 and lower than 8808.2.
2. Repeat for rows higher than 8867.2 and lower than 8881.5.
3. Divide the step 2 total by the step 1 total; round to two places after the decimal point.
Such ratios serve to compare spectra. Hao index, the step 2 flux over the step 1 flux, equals 1.06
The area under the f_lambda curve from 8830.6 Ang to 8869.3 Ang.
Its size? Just 36.4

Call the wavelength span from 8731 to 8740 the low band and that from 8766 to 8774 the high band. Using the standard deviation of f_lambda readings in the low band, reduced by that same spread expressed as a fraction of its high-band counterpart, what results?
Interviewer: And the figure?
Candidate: -0.62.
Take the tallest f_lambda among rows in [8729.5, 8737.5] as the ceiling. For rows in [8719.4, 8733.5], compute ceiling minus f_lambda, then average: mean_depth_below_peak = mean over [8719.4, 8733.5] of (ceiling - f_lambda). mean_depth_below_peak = 0.03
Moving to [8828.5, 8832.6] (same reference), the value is 0.04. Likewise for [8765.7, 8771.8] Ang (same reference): 0.05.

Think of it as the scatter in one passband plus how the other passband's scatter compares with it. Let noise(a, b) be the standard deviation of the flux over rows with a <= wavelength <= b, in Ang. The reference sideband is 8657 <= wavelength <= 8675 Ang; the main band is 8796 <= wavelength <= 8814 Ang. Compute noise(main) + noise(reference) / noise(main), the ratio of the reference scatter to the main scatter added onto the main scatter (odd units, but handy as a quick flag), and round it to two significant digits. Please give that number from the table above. 2.2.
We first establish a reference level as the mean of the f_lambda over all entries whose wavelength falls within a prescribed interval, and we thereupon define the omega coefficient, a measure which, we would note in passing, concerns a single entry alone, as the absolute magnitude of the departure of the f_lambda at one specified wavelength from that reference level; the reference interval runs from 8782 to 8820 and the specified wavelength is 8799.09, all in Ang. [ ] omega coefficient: 0.037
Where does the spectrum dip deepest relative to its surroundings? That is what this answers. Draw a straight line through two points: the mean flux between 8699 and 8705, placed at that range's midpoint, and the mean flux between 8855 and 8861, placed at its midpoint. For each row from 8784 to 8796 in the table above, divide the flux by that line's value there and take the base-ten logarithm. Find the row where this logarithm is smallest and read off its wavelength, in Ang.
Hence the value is 8793.01 Ang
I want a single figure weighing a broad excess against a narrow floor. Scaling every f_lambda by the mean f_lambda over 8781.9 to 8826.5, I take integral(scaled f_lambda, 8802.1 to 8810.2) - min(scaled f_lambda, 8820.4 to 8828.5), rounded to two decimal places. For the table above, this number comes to 6.48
